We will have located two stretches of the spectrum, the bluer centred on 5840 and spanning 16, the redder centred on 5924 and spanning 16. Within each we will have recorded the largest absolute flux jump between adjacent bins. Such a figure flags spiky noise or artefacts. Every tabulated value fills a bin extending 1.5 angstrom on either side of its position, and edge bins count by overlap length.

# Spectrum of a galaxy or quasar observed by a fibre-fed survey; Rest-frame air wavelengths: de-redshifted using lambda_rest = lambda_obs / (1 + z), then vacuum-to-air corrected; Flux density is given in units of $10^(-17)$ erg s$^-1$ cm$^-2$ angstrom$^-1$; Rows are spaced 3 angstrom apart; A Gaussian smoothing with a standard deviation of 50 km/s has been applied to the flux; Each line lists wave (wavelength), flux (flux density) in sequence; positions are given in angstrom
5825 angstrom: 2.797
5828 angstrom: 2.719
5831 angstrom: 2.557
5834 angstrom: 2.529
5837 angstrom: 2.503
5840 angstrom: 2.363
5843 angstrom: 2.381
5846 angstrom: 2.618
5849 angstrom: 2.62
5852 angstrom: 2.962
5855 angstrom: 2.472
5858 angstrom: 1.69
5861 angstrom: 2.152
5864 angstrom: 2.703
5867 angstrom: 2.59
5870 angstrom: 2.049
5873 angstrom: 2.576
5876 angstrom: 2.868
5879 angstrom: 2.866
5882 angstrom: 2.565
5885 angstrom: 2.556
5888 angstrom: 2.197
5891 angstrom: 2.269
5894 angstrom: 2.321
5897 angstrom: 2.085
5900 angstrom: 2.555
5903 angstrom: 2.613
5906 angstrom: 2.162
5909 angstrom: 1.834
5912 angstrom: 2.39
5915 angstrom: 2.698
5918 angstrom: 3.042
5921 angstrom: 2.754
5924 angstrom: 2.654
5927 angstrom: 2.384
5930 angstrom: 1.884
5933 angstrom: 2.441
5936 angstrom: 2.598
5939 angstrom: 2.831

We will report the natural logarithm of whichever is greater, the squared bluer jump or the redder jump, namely -0.69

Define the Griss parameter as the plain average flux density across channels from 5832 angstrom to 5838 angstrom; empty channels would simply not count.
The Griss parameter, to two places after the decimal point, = 2.52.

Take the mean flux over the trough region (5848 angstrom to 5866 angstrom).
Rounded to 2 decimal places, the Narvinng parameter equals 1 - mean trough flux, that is -1.43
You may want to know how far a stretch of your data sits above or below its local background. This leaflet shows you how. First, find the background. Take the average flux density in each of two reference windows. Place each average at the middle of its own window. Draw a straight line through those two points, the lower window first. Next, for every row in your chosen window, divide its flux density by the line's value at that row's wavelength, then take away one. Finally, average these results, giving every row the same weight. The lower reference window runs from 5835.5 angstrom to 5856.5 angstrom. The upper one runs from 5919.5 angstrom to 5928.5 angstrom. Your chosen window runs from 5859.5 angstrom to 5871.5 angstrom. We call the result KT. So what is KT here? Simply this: -0.076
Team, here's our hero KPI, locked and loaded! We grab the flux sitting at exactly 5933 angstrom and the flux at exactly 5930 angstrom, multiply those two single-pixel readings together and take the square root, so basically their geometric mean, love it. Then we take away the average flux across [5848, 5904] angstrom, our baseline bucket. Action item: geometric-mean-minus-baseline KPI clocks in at -0.3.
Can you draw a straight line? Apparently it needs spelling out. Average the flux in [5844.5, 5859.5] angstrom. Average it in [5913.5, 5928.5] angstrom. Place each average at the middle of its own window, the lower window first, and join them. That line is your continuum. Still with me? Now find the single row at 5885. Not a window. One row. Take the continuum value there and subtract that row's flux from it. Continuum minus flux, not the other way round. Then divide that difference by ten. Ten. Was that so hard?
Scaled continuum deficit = 0.003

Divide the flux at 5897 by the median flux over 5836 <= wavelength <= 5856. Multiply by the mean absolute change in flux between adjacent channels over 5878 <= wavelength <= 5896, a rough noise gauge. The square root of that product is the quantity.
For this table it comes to 0.36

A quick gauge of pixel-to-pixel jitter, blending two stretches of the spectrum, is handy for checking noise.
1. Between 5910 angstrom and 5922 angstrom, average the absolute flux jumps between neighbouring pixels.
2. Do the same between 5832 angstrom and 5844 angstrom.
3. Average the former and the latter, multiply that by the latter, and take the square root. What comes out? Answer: 0.11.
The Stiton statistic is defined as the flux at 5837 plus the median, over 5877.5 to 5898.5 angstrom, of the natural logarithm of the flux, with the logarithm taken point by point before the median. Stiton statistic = 3.34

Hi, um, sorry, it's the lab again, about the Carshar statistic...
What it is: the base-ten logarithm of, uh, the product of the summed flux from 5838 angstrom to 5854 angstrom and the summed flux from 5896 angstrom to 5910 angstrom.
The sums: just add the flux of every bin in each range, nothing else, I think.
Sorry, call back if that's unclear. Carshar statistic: 2.16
